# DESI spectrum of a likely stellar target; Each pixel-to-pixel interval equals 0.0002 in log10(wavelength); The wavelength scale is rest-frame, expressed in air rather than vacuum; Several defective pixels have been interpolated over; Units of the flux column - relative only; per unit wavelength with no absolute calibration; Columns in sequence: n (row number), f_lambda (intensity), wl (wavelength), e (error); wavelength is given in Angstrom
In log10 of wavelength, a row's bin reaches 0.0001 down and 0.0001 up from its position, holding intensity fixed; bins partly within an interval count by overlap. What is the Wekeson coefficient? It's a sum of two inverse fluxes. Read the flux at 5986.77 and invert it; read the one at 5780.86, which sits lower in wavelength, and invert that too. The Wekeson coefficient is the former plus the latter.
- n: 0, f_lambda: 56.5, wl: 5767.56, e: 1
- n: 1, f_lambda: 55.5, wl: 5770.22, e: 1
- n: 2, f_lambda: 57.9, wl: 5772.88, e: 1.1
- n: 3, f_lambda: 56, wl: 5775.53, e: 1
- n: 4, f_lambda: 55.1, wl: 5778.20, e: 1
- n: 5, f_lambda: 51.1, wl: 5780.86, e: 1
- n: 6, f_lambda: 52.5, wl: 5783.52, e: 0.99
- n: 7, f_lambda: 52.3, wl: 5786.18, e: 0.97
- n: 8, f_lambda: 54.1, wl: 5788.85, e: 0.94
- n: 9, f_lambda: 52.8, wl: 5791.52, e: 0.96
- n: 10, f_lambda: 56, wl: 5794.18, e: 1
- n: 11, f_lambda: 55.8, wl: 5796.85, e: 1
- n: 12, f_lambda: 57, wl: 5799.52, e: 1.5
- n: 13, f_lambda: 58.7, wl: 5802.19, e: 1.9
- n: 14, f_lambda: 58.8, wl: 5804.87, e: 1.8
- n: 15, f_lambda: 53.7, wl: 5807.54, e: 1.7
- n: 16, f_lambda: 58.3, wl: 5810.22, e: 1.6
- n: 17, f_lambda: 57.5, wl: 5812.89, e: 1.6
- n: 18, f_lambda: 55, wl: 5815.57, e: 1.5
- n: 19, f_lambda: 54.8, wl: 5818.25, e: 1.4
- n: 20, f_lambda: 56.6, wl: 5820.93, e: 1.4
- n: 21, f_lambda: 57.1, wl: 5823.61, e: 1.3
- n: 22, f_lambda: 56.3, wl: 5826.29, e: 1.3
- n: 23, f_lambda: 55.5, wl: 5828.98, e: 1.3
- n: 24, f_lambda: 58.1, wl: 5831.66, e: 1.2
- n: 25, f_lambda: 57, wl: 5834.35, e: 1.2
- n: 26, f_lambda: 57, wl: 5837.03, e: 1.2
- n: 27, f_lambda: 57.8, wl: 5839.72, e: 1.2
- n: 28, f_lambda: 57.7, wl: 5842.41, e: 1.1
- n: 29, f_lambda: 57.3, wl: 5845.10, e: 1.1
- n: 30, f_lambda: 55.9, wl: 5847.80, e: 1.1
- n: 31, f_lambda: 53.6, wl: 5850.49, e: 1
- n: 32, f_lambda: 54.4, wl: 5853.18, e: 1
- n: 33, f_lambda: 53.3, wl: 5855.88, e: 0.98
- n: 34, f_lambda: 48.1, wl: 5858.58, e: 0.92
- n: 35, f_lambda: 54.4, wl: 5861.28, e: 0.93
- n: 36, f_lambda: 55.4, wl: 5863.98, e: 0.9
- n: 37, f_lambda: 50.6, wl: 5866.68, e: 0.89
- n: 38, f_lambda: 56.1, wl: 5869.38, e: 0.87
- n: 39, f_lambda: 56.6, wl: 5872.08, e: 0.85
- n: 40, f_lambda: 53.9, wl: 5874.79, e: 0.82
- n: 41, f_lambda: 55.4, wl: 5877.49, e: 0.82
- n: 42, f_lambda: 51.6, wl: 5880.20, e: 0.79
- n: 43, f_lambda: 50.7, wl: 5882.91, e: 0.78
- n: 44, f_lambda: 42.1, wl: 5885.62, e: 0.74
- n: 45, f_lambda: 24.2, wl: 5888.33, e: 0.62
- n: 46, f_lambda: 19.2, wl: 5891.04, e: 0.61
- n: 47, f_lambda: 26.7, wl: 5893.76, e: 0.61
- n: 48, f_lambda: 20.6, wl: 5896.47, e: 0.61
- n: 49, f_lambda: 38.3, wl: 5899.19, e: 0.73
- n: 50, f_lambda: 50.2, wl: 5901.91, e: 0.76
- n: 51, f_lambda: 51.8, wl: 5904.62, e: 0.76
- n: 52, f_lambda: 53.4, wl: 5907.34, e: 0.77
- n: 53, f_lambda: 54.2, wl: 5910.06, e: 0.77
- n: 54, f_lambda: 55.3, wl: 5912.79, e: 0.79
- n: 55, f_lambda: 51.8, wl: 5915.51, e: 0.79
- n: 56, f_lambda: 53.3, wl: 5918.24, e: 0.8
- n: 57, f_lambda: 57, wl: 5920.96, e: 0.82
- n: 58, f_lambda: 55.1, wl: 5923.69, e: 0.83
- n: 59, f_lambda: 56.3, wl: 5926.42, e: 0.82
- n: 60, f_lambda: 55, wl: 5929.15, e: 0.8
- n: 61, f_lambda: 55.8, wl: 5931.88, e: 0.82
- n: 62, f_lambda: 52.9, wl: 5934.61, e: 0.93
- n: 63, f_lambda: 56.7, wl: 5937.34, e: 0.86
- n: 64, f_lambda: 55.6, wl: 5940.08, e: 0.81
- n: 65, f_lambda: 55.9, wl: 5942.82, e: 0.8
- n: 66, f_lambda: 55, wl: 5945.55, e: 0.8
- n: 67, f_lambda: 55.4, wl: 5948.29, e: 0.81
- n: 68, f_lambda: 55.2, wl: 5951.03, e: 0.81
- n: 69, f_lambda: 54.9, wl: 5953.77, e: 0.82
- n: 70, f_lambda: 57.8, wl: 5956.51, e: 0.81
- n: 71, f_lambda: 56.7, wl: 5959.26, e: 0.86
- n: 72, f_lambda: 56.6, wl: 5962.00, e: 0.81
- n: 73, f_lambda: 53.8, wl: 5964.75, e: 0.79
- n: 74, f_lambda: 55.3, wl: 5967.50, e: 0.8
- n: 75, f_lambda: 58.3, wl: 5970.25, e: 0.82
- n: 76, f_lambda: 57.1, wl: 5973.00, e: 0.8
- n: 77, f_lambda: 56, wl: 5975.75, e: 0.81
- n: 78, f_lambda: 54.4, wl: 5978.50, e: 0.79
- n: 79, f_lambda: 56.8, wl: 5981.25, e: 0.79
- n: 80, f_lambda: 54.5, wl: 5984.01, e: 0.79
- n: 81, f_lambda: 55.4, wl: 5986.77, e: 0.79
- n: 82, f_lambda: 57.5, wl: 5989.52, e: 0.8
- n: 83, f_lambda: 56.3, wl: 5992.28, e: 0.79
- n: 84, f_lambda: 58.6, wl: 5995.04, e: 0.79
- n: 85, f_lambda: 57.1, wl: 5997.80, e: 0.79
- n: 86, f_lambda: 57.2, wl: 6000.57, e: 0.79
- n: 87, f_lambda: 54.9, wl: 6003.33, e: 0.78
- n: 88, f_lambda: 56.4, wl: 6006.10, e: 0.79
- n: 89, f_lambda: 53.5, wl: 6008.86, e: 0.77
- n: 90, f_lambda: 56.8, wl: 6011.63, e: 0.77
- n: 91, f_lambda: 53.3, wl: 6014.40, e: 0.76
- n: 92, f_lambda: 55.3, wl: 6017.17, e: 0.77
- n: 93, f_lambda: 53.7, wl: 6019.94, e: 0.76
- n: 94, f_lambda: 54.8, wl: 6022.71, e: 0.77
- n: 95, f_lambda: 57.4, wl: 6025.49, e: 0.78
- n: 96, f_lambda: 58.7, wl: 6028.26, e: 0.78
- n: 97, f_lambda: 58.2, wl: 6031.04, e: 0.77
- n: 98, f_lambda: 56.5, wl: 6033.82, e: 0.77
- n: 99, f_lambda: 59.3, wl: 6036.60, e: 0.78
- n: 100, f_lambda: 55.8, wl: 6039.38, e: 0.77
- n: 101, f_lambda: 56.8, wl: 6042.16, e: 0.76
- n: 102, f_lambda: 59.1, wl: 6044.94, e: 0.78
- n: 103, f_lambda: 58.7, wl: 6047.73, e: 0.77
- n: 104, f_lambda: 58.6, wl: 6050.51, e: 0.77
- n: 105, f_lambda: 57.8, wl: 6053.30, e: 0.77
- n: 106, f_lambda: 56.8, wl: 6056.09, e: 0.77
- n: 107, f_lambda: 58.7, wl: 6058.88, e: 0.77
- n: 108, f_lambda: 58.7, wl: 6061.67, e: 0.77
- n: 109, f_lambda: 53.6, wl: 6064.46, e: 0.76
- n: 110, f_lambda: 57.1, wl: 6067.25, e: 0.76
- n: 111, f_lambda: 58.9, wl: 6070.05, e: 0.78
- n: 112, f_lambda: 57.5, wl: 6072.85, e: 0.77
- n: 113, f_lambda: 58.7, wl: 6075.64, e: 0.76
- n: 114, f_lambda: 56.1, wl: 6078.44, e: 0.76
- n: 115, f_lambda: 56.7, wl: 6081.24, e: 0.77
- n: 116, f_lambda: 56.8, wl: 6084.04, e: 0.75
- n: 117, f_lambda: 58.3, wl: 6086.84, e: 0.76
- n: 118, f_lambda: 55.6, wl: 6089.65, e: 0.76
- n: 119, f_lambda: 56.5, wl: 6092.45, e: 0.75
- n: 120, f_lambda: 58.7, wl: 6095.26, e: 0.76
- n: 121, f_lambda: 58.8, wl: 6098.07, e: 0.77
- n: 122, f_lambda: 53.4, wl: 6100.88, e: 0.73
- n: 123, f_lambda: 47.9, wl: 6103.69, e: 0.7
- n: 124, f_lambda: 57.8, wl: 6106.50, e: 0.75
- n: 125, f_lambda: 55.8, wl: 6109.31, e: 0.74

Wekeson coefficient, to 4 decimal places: 0.0376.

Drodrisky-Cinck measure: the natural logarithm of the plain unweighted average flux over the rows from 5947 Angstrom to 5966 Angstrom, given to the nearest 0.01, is 4.02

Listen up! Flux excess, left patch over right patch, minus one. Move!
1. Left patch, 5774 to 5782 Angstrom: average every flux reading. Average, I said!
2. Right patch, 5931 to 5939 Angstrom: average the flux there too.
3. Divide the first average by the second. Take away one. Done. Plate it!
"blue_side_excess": -0.02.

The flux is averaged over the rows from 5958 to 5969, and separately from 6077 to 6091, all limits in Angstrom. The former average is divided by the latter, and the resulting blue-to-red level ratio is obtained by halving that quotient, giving 0.490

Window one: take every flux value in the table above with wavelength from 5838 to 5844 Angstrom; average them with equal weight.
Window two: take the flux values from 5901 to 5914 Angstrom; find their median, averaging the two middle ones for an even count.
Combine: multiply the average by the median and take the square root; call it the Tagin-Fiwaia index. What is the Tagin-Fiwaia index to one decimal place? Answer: 55.5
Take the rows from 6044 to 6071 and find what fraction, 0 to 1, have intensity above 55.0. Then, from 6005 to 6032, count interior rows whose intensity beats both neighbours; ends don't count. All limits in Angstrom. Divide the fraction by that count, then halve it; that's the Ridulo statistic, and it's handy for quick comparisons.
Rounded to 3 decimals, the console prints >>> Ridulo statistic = 0.150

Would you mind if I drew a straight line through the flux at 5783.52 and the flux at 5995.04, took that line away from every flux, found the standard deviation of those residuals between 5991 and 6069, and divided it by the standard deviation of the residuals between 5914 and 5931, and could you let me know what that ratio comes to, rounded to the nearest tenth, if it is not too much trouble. 1.0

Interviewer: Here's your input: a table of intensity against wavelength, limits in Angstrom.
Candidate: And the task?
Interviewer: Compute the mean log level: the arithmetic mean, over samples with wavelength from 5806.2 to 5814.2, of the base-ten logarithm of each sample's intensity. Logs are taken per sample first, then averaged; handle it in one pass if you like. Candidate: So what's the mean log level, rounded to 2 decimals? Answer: 1.75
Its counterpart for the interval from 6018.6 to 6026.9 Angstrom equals 1.74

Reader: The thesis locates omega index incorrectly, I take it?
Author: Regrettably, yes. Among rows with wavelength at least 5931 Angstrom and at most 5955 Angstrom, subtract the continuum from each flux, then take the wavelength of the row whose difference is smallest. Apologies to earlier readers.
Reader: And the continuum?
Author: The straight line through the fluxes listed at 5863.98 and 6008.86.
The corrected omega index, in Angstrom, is 5934.61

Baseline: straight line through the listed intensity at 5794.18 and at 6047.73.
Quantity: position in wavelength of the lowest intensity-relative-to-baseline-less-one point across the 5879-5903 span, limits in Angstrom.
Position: 5891.04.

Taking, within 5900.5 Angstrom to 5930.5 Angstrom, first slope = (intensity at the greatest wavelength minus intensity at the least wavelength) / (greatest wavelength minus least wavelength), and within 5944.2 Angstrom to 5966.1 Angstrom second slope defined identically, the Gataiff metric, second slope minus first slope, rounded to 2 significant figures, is -0.24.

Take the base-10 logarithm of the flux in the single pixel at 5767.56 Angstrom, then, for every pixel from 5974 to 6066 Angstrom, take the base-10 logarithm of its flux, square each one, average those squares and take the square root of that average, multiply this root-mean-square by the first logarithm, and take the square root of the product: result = 1.752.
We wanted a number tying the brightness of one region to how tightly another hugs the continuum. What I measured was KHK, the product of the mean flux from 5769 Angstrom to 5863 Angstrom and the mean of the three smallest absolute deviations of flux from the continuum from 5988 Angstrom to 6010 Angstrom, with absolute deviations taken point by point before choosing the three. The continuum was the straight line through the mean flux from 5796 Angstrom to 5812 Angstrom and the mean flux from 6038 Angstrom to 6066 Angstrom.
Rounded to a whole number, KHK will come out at 11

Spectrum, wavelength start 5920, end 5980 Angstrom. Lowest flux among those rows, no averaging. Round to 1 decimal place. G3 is 52.9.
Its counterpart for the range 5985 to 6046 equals 53.3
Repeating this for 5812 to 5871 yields 48.1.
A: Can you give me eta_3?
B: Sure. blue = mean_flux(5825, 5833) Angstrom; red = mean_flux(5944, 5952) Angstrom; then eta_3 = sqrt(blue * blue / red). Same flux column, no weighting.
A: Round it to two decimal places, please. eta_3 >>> 7.62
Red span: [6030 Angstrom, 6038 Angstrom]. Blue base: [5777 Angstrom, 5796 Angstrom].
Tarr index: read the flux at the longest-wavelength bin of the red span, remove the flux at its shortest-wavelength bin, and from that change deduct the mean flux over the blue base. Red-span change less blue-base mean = -52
